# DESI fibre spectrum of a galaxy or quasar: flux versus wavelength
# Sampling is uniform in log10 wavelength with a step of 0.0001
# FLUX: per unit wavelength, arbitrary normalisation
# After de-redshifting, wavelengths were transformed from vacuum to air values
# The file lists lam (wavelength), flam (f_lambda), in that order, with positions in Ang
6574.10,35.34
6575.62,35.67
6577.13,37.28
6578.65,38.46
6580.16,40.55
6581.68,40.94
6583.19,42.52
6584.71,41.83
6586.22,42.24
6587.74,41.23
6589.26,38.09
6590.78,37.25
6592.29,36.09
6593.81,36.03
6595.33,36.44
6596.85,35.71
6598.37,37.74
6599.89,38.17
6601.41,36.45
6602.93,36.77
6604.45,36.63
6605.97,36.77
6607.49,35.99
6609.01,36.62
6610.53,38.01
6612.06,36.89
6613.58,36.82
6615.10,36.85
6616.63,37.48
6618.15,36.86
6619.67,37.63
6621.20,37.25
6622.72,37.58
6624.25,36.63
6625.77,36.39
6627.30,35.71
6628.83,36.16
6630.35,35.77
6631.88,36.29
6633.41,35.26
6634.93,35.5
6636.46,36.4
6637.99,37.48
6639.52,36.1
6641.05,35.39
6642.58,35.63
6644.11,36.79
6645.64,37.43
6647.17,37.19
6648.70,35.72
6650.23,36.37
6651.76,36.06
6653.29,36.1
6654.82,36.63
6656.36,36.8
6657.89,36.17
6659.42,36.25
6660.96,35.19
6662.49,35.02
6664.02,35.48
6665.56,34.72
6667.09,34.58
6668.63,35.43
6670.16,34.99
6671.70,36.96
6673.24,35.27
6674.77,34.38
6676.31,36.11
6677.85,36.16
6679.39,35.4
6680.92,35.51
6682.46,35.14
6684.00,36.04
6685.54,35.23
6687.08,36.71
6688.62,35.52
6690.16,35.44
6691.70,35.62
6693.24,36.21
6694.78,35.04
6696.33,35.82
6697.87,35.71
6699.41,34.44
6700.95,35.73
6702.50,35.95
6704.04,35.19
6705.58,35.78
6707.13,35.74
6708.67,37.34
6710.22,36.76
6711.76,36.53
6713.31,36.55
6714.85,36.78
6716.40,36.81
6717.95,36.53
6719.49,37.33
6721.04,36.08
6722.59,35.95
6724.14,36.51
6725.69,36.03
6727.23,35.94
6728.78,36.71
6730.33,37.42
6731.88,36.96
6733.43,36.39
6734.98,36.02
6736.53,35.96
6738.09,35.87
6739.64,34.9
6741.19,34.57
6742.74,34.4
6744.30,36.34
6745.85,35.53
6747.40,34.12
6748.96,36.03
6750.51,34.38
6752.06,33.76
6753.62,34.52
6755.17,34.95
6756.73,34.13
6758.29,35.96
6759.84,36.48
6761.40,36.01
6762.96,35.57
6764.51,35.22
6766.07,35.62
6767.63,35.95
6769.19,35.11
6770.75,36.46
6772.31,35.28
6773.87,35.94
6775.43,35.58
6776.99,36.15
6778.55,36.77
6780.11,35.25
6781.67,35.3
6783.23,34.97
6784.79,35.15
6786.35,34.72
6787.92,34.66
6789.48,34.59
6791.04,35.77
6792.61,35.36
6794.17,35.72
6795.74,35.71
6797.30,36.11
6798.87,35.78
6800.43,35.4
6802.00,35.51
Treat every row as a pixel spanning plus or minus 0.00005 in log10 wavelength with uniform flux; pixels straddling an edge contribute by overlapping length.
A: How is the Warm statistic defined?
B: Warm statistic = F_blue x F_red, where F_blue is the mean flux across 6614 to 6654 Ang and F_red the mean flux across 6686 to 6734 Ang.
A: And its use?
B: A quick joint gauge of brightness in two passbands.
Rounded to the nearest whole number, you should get 1319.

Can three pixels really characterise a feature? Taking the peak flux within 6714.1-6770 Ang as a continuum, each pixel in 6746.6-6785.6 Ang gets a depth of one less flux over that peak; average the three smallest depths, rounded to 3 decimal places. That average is 0.023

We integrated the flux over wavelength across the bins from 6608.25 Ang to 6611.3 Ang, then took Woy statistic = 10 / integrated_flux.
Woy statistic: 0.0880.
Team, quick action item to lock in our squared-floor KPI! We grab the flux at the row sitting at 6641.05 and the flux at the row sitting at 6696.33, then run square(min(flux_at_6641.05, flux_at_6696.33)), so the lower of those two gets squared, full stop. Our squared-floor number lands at 1252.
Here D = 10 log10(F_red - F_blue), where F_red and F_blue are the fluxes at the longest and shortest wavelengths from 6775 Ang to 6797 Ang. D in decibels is -8.9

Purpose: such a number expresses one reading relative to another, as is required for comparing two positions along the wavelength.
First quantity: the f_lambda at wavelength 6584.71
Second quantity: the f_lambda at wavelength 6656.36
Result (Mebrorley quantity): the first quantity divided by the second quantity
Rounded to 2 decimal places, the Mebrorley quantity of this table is 1.14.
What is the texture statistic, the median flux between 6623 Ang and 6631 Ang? 36.2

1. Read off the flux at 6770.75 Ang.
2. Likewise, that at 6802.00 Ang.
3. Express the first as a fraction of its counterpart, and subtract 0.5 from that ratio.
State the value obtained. 0.53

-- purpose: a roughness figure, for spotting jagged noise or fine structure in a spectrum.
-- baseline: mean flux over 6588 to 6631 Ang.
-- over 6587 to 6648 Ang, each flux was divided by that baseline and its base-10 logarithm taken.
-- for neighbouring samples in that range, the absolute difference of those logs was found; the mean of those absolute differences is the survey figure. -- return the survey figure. 0.0086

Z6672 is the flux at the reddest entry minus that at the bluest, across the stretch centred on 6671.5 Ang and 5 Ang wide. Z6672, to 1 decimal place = 0.3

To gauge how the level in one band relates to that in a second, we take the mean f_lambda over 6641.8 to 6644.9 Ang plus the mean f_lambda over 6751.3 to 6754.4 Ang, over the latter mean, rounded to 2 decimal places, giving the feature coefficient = 2.06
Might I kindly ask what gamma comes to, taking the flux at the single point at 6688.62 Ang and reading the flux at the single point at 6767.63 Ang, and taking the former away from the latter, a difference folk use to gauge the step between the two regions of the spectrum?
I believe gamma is 0.4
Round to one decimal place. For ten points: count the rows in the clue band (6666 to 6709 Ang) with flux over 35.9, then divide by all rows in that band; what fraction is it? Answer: 0.3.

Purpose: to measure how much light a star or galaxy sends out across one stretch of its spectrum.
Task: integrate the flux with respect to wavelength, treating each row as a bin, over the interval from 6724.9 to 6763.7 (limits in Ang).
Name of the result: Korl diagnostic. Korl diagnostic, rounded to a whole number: 1380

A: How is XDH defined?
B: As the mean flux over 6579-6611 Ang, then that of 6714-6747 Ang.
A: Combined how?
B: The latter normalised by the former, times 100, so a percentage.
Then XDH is 94.6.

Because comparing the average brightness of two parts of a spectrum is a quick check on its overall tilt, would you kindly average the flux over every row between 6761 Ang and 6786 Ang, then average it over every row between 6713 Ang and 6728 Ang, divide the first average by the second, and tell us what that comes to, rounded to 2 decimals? 0.98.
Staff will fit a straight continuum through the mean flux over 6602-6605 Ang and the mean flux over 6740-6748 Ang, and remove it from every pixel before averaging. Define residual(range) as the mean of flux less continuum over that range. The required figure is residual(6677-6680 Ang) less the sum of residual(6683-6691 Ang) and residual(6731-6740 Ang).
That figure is -1.0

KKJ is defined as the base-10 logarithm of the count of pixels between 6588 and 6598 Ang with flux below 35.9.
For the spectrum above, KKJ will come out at 0.00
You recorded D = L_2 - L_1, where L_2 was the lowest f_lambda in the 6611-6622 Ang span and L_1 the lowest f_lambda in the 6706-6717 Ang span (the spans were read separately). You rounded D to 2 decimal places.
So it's 1.08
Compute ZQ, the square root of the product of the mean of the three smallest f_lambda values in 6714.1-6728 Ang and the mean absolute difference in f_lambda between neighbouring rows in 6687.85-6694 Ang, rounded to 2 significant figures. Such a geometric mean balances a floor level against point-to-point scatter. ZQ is 3.2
